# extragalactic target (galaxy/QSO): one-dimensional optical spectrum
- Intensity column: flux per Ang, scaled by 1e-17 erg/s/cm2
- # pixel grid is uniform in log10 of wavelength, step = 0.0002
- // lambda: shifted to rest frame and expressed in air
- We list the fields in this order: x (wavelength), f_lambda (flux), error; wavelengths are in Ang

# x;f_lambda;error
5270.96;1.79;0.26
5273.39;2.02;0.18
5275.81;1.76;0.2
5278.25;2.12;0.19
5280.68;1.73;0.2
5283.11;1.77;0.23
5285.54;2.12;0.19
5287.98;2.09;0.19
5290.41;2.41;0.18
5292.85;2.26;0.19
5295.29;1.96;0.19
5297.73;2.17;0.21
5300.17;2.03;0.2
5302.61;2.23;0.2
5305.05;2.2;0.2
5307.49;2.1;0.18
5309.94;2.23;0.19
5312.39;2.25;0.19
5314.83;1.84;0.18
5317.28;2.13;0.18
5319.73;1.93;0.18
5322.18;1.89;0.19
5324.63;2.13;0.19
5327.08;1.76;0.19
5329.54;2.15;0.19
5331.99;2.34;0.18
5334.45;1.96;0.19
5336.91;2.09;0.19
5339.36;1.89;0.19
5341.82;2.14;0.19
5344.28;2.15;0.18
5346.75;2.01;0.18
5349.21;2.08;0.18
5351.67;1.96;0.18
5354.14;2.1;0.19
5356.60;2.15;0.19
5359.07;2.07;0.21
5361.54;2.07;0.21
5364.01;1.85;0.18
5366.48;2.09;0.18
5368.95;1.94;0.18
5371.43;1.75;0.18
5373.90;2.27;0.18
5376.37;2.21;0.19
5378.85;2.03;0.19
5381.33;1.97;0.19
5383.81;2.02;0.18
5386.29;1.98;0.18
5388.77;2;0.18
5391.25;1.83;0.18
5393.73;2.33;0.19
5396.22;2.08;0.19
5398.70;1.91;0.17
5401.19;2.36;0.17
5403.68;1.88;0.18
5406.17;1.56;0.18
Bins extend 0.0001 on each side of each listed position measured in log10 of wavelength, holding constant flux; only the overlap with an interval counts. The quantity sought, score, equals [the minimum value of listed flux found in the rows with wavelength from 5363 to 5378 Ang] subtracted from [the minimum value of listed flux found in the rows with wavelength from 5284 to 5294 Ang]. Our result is 0.3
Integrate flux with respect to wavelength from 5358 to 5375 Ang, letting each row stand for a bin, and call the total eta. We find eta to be 34.0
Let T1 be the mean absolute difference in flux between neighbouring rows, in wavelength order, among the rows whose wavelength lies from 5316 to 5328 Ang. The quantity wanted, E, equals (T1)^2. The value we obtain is 0.045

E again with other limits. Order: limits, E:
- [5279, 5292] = 0.034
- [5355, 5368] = 0.018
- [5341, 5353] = 0.007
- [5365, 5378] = 0.053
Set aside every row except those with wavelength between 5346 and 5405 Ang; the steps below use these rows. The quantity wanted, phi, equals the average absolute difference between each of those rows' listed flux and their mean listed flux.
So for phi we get 0.115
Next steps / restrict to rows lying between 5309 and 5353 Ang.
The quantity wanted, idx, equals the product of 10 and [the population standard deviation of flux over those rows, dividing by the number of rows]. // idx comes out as 1.51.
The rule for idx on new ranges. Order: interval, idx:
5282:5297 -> 2.04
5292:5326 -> 1.37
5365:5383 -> 1.62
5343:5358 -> 0.70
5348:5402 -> 1.51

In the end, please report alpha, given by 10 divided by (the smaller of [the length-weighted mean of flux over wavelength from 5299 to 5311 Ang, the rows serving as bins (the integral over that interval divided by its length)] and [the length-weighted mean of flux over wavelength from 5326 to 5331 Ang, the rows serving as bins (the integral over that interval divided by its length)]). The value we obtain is 5.05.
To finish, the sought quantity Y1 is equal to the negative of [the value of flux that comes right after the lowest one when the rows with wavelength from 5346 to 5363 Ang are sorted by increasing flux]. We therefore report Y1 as -2.01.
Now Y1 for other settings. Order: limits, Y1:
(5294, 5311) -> -2.03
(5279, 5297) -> -1.77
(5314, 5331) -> -1.84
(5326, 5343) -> -1.89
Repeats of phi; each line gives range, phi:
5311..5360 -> 0.117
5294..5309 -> 0.085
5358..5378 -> 0.138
